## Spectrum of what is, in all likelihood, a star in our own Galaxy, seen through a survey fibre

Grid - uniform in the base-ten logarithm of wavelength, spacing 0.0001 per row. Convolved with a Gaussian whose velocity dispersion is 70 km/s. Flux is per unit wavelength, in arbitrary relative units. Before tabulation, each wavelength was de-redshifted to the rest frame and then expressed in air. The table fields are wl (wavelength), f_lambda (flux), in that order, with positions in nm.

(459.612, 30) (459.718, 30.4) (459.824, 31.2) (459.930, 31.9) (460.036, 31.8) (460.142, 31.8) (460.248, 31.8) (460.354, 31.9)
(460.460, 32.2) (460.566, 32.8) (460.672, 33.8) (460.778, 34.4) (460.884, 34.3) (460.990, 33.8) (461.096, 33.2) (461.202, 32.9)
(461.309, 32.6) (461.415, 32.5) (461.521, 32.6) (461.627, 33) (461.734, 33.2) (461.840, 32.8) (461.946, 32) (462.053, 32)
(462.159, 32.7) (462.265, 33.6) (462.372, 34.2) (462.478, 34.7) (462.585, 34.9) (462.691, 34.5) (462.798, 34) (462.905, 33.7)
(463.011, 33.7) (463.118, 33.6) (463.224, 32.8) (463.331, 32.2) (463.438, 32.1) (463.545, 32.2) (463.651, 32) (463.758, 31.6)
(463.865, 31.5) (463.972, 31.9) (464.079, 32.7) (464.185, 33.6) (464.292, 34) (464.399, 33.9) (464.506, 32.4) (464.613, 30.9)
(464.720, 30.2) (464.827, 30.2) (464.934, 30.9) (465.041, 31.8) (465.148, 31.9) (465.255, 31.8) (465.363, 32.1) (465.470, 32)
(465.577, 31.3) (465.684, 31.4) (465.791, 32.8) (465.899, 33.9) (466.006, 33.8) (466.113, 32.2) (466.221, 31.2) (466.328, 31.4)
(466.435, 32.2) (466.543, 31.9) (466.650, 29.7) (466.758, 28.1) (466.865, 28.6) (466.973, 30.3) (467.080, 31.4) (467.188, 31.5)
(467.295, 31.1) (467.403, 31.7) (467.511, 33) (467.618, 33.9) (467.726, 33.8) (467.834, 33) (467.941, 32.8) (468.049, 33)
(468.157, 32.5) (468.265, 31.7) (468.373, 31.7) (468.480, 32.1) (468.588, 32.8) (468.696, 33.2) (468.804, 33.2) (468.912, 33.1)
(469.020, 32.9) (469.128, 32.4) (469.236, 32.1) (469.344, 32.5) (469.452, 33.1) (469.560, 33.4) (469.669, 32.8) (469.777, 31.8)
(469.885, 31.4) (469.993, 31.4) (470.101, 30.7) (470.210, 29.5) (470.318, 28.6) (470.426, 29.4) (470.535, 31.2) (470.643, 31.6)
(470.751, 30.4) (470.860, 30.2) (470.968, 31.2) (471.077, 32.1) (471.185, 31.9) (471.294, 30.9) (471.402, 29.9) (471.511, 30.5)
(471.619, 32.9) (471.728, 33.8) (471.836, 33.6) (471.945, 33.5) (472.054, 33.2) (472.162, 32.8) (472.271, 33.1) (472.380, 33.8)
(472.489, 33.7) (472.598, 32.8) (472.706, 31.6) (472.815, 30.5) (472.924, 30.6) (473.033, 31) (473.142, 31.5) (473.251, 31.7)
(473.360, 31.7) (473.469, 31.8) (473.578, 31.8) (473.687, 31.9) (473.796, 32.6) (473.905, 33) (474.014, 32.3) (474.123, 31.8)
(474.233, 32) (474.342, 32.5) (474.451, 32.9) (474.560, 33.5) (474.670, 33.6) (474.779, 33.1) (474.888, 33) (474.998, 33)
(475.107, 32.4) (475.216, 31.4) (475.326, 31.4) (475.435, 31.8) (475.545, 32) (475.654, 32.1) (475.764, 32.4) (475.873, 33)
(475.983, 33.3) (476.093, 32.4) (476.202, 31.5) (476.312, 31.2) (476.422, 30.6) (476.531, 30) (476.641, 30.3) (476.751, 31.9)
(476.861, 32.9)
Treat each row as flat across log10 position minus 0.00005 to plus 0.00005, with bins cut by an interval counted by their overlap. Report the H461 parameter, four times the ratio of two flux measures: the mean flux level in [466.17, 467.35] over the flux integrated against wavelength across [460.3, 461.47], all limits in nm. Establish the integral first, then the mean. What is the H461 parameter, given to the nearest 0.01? 3.17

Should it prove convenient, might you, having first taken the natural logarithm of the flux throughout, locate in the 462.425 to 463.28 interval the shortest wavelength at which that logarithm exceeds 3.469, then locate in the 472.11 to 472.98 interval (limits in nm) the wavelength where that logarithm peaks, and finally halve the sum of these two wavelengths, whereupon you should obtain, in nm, 467.43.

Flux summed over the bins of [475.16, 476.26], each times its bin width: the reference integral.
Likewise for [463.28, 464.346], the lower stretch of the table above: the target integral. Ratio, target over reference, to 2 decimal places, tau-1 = 0.98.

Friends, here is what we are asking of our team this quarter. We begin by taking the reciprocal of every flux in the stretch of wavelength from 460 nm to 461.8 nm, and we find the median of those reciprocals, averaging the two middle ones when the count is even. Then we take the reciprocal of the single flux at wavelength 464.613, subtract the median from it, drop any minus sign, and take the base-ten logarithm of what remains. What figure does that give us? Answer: -2.73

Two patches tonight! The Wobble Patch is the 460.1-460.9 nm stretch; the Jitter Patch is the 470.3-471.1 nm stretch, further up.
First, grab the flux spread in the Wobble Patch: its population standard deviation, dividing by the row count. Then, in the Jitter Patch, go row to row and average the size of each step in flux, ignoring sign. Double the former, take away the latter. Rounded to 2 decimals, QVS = 1.21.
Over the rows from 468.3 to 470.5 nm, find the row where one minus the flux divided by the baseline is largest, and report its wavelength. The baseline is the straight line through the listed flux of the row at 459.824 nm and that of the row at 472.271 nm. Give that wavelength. 470.318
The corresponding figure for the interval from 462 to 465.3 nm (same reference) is 464.827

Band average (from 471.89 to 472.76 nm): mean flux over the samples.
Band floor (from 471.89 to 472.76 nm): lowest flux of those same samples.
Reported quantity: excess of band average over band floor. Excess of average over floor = 1.5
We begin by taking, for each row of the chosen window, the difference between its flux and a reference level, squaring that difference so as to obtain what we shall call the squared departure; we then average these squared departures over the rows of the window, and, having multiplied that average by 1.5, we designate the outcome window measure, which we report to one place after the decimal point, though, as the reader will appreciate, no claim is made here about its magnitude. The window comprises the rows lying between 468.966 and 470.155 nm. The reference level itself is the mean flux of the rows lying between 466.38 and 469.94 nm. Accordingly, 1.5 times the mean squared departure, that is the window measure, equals 1.0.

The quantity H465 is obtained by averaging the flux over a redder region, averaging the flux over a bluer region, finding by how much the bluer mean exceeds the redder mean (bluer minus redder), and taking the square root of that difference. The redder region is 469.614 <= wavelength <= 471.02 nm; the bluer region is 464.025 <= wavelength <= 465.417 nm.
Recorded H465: 1.12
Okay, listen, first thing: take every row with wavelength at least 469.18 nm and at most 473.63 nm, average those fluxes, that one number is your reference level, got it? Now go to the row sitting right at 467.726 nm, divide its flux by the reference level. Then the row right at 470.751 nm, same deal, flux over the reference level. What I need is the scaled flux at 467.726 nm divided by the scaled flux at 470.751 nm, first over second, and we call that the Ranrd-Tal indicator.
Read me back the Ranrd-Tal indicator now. 1.11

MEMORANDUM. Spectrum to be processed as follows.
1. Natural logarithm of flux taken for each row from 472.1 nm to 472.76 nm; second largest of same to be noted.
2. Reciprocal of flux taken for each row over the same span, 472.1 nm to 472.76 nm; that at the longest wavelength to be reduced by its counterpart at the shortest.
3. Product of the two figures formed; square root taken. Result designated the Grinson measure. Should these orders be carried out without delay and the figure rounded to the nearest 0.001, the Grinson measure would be 0.064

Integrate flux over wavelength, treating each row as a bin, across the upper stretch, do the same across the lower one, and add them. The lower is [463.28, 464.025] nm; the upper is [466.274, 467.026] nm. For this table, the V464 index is 47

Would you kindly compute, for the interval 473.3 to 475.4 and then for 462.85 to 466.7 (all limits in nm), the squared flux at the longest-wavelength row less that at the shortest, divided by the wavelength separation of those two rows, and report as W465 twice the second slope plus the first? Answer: -145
